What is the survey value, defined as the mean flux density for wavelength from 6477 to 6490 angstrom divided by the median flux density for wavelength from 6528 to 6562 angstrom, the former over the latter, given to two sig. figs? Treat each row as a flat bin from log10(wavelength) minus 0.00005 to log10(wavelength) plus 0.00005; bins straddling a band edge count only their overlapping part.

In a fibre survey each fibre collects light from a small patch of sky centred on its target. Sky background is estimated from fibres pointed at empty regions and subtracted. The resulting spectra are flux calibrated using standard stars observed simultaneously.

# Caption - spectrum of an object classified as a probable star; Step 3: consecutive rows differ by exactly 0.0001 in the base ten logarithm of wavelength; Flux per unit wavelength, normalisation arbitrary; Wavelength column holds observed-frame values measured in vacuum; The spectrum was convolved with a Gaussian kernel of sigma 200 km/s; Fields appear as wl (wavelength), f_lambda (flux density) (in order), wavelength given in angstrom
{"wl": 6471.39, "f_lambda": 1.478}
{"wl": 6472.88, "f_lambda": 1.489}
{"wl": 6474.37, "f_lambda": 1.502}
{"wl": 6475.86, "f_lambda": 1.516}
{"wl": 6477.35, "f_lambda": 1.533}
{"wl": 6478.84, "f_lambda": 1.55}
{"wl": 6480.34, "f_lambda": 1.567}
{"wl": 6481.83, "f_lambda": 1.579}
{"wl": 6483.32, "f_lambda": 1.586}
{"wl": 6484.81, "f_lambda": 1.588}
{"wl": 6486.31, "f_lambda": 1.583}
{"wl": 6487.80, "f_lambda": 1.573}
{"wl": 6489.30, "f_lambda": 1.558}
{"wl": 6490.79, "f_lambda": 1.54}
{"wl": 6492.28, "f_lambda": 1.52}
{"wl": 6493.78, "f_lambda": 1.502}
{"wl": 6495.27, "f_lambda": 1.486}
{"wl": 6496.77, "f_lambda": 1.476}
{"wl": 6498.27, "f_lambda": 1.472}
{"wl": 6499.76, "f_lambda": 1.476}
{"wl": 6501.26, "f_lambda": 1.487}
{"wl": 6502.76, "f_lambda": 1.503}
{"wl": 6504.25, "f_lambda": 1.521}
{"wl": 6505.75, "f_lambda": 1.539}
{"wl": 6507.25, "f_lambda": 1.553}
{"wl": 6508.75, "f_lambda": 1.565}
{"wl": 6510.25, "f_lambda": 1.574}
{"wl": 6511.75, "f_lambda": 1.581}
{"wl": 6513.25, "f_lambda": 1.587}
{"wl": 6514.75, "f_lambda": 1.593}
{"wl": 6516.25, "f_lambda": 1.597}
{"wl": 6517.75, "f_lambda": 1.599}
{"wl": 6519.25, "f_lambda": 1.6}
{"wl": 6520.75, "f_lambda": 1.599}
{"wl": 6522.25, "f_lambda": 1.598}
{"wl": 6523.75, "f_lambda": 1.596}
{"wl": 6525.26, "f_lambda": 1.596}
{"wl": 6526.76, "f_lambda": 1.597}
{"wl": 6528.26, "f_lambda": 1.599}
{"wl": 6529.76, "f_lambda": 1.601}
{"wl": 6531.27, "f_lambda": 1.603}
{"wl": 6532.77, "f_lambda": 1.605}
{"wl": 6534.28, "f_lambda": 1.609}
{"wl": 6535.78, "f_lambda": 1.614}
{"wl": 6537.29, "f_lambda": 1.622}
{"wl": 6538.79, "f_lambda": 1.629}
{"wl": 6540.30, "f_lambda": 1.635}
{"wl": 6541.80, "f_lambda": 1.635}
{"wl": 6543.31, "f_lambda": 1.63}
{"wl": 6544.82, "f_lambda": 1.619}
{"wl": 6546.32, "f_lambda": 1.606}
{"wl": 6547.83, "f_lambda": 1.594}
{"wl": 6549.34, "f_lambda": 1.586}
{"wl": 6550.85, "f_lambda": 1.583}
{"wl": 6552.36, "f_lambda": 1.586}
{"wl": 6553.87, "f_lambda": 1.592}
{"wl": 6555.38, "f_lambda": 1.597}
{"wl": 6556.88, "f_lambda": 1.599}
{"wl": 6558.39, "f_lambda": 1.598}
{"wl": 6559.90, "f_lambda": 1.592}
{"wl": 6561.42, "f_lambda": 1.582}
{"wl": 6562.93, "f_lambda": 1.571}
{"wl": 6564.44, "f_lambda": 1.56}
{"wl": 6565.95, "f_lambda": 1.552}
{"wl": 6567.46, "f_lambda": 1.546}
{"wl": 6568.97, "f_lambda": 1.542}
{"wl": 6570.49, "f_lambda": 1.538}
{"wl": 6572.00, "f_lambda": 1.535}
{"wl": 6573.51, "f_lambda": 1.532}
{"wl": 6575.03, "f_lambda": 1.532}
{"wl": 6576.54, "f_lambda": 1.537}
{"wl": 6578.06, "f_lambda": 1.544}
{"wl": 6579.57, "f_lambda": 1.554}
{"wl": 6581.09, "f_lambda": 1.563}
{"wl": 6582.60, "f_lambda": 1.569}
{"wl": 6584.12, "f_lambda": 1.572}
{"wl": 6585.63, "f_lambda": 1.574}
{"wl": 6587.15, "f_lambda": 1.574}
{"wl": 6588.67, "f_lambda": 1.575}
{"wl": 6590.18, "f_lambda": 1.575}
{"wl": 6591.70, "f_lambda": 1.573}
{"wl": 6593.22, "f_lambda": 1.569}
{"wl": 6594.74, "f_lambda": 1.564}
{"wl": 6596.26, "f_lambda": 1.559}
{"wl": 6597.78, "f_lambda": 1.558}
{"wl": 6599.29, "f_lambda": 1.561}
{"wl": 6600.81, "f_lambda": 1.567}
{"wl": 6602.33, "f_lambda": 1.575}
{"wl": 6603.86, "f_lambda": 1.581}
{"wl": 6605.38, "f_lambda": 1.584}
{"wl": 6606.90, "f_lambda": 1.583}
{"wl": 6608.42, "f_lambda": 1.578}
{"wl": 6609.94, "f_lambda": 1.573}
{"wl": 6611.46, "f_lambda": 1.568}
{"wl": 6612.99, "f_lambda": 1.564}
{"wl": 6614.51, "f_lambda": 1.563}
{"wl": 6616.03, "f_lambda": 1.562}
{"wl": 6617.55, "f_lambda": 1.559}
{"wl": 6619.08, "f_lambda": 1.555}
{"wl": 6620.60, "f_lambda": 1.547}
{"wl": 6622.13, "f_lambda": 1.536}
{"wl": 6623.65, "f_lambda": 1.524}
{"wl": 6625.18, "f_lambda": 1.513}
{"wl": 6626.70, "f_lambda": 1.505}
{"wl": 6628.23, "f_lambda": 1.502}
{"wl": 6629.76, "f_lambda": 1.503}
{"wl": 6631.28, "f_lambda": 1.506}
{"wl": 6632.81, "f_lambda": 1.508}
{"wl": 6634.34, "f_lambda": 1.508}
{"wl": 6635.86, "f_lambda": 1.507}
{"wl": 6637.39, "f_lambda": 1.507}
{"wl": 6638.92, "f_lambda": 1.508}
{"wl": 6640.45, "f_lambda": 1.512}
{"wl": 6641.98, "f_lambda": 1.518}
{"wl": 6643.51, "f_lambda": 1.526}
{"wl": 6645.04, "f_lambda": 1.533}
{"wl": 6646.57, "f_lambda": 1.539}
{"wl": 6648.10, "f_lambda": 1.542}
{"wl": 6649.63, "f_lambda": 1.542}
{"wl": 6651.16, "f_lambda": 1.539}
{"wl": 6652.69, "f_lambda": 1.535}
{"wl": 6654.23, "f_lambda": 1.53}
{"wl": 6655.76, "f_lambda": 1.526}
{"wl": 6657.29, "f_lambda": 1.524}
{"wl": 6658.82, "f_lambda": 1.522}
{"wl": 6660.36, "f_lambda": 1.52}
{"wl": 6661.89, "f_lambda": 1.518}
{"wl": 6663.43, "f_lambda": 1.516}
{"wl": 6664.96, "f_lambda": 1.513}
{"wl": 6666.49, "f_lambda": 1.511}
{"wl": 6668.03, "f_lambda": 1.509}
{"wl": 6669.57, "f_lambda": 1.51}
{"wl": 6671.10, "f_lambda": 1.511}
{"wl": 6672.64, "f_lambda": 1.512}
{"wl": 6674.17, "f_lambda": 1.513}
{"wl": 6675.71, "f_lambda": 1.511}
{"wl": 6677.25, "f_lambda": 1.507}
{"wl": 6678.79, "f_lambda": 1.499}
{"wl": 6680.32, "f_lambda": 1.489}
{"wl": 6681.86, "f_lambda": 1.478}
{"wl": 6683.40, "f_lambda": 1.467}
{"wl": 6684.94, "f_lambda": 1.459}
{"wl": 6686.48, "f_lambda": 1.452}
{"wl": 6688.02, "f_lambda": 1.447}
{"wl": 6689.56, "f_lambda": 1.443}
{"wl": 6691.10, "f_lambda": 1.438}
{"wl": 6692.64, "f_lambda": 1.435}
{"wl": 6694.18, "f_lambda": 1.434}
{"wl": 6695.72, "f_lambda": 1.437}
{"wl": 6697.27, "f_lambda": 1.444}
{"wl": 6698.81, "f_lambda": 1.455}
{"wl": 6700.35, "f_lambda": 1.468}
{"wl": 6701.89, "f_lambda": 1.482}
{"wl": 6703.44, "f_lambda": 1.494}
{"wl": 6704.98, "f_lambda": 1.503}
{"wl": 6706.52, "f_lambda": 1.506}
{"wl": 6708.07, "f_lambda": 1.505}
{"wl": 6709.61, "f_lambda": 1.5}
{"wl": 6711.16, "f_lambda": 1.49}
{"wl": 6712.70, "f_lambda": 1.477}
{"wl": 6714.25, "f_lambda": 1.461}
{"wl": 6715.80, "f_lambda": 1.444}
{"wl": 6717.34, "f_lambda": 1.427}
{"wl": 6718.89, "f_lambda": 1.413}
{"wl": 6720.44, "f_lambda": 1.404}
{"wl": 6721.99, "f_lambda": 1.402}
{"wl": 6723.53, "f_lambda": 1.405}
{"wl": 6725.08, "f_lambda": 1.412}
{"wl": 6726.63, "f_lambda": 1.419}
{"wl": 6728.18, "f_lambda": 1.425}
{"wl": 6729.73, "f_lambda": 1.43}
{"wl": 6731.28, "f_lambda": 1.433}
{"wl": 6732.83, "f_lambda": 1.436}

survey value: 0.98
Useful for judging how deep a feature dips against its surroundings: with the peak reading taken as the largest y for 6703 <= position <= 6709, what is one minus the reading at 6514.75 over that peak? -0.06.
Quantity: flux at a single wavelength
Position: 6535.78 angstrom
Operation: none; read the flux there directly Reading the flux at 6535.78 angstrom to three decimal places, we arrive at 1.614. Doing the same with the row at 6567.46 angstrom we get 1.546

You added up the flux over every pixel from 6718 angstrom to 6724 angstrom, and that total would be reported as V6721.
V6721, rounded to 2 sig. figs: 5.6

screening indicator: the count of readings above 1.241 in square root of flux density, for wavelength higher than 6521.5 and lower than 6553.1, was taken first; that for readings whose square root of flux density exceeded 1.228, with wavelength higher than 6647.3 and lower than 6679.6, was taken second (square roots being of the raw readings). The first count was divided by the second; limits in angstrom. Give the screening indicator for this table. 1.1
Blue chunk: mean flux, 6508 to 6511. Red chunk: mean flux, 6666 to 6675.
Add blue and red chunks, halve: 1.54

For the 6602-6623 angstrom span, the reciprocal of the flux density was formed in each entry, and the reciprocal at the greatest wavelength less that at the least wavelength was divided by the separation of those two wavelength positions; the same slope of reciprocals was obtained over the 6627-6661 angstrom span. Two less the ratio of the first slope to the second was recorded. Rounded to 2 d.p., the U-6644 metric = 5.32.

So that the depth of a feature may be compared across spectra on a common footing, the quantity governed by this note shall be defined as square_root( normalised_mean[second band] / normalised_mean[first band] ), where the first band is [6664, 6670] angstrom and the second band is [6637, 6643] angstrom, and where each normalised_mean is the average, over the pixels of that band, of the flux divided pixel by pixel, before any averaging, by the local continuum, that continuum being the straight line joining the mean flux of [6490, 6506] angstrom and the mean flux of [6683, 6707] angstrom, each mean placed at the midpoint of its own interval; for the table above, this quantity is 1.00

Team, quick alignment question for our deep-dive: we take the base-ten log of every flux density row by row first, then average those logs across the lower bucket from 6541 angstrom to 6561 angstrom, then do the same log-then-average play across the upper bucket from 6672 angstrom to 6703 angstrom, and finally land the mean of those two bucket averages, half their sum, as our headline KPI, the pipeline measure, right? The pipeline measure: 0.186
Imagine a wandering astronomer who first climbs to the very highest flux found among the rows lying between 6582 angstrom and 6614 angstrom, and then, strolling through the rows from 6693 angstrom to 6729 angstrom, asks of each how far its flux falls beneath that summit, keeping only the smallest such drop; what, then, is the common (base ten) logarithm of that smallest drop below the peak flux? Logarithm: -1.11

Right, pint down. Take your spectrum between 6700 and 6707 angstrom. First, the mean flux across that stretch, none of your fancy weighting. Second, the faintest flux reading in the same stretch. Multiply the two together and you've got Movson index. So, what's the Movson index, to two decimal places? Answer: 2.19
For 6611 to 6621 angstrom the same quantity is 2.41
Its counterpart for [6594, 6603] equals 2.44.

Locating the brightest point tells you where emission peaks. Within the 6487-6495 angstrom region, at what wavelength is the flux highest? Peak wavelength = 6487.80 angstrom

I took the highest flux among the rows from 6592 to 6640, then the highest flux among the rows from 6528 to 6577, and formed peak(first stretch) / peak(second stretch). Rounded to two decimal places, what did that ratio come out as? 0.97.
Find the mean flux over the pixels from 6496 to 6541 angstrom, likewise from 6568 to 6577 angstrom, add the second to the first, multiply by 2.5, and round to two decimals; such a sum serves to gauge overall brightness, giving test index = 7.78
